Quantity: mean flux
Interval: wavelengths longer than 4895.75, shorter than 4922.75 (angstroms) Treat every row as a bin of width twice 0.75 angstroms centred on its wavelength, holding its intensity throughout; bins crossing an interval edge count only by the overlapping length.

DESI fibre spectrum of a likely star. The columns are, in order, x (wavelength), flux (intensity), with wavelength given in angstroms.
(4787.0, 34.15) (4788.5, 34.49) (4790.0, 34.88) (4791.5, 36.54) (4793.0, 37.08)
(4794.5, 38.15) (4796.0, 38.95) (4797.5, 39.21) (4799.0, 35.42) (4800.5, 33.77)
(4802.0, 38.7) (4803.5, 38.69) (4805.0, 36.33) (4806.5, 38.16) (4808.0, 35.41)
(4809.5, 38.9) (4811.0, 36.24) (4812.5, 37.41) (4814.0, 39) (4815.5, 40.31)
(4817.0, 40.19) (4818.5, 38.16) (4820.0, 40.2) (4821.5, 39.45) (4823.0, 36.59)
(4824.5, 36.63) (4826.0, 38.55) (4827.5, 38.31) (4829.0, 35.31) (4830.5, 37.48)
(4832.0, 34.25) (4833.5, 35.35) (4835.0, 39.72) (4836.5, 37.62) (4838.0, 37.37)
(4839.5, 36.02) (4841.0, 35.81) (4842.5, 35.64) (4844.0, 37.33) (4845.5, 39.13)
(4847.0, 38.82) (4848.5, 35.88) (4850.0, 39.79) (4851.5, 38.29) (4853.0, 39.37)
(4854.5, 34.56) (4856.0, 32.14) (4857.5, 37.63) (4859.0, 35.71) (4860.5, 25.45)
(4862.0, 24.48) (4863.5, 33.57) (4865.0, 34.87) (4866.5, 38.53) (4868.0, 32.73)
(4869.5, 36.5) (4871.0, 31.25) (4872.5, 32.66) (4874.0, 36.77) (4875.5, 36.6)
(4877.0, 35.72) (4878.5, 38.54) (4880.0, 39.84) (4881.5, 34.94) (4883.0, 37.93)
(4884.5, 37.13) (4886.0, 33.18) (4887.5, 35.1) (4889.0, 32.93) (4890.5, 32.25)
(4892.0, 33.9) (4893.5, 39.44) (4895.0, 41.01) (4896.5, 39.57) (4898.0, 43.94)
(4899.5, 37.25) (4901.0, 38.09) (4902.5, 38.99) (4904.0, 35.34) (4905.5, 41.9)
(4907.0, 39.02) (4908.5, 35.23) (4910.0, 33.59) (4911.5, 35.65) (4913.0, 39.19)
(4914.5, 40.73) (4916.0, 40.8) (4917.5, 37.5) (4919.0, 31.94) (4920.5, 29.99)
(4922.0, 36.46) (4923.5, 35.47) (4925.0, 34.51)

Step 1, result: 37.5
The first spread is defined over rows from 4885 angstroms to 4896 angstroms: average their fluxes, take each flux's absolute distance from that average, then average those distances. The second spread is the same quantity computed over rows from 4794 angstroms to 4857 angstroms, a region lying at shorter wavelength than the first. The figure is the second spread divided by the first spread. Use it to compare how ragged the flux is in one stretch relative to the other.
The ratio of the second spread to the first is 0.59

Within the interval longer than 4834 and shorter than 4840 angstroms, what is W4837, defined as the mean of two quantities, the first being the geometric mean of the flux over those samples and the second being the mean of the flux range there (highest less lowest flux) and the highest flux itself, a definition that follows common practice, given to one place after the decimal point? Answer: 29.7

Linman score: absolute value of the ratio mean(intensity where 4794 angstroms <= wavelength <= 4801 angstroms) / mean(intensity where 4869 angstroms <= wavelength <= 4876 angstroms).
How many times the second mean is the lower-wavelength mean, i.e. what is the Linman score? 1.07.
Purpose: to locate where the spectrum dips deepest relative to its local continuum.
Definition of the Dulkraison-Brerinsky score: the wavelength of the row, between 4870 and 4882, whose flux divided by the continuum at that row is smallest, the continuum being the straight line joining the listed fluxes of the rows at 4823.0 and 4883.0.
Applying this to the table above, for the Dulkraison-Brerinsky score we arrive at 4871.0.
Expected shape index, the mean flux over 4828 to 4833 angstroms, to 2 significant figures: 36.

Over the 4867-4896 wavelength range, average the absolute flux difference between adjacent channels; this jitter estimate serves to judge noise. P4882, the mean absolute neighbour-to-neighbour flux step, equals 2.5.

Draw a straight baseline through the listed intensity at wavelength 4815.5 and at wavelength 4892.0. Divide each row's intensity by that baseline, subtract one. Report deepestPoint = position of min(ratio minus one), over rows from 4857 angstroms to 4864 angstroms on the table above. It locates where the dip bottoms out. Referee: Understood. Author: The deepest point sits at 4862.0 angstroms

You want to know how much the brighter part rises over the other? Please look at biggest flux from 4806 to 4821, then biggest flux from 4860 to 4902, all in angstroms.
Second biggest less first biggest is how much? 3.6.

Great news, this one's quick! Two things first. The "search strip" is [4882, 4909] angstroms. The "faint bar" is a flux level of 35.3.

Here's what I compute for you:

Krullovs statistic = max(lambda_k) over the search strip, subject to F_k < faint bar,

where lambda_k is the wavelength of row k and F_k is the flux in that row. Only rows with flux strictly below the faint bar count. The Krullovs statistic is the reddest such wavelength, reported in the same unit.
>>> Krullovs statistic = 4908.5 angstroms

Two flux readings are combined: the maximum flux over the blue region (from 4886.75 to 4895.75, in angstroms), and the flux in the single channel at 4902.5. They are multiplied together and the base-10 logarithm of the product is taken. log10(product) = 3.20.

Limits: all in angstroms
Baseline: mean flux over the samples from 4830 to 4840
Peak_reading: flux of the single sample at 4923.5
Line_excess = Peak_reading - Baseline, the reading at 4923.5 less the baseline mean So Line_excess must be -1.4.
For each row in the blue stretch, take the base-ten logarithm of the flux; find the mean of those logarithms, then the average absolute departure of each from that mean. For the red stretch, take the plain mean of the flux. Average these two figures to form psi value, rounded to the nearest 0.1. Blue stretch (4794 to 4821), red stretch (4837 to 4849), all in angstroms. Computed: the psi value 18.5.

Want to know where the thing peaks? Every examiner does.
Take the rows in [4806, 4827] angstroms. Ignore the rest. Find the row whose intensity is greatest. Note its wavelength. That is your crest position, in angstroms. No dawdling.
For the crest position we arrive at 4815.5 angstroms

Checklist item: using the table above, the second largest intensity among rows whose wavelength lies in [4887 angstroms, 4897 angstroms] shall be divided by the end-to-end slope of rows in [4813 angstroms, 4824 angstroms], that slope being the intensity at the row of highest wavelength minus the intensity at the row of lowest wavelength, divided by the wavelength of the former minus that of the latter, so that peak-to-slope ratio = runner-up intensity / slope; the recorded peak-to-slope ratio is -148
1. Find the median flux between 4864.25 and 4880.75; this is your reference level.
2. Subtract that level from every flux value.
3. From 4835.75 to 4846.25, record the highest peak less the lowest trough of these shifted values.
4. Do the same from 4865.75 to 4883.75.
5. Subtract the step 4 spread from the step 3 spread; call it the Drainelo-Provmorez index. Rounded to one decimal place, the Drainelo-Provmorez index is -5.1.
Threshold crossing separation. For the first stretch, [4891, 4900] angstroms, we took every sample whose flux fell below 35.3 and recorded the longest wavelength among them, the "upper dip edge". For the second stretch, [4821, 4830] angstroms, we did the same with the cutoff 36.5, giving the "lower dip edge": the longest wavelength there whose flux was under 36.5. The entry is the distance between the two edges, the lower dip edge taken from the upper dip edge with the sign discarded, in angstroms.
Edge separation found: 63.0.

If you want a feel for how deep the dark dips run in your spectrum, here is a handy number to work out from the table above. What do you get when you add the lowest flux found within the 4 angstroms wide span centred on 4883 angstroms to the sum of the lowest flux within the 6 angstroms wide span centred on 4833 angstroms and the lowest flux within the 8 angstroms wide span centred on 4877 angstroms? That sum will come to 105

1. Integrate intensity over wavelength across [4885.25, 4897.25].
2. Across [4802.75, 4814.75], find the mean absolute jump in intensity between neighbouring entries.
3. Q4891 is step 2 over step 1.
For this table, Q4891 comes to 0.0053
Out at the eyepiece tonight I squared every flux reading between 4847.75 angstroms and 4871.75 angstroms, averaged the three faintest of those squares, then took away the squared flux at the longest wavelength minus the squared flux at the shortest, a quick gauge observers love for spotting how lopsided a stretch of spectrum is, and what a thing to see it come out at 1052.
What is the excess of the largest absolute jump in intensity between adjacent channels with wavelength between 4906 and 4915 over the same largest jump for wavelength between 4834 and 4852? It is 0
